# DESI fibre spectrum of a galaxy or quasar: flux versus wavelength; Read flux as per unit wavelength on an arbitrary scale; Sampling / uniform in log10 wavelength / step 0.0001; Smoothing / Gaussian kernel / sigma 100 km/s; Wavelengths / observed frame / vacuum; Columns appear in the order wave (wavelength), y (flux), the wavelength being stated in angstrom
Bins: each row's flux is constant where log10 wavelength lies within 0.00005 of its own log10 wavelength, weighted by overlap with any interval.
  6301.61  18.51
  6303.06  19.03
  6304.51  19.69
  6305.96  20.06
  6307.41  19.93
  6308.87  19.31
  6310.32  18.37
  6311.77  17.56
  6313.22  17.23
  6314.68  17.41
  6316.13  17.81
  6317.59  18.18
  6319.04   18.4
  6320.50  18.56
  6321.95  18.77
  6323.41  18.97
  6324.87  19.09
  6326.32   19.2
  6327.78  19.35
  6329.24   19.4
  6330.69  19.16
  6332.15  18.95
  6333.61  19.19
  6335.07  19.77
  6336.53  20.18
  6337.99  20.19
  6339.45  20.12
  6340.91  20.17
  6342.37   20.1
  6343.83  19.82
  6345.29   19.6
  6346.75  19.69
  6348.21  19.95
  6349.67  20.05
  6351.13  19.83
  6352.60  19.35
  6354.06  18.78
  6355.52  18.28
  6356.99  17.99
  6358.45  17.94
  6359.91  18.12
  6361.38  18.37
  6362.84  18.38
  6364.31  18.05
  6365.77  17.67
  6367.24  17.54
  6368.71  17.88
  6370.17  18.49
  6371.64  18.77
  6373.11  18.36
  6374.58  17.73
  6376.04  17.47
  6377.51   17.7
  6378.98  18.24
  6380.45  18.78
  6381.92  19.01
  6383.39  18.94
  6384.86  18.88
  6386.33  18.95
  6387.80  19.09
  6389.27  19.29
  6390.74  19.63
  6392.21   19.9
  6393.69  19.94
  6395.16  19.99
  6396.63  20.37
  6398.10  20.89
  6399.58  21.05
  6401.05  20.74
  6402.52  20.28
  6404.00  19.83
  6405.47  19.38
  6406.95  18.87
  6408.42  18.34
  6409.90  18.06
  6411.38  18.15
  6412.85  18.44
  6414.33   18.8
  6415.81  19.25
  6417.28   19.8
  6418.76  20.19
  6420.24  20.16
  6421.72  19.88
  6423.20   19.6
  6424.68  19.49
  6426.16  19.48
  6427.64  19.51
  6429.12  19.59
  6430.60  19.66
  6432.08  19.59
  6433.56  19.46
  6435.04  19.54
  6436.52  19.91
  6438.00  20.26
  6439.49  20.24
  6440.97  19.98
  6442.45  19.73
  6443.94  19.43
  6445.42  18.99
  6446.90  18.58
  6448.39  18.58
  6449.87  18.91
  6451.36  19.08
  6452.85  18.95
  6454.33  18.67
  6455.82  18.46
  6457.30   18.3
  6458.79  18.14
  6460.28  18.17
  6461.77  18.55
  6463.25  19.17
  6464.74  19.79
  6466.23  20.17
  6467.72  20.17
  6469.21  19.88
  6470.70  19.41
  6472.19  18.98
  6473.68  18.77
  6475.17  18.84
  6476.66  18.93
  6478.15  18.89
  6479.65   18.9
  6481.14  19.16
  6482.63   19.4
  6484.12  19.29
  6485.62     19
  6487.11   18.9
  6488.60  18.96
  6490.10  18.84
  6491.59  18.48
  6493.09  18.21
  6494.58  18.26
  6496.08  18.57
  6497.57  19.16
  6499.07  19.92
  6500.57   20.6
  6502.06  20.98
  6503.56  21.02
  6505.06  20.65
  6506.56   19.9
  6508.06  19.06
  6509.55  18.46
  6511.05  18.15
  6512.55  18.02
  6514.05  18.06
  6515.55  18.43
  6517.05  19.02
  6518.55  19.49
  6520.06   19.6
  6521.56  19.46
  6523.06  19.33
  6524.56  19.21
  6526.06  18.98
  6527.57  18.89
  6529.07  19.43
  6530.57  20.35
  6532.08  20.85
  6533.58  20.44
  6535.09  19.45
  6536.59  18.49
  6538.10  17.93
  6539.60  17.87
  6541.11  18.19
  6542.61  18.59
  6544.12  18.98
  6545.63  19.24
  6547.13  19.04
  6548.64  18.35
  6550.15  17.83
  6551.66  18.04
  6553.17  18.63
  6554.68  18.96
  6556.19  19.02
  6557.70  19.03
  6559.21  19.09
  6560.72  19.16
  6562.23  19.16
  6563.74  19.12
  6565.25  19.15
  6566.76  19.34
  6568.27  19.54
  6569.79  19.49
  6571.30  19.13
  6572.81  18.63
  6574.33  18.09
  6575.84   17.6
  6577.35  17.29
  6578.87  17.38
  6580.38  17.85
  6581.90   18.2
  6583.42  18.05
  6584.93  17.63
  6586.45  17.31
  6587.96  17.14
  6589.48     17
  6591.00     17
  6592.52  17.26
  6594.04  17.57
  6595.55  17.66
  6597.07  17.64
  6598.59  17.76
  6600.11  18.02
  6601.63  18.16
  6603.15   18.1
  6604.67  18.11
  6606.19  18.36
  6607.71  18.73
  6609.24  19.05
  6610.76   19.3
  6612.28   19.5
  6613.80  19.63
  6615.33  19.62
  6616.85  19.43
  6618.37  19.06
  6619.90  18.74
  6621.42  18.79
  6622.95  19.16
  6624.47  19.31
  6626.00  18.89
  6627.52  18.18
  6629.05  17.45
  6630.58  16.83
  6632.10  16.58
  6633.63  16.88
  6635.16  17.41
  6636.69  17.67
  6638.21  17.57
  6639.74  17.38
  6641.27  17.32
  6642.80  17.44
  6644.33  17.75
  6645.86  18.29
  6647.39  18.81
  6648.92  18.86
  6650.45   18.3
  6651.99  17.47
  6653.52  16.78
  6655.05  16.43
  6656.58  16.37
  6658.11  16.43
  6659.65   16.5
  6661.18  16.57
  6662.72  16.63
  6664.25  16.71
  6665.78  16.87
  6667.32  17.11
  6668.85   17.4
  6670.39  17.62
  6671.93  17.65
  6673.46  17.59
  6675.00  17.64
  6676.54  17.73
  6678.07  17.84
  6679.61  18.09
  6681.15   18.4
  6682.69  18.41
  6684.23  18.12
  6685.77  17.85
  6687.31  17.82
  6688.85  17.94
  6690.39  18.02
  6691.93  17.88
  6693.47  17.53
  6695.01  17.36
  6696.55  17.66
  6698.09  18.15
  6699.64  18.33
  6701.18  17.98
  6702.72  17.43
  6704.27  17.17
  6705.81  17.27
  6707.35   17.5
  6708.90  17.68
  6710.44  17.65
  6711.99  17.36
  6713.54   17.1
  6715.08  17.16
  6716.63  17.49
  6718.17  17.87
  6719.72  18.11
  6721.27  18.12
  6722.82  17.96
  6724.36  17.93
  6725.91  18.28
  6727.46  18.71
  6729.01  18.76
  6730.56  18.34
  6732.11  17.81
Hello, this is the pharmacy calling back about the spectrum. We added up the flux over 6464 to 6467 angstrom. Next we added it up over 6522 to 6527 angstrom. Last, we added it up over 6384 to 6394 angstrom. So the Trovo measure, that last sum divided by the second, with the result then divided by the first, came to 0.059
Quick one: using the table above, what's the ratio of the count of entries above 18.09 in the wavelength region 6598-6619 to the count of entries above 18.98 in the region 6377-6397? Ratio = 1.50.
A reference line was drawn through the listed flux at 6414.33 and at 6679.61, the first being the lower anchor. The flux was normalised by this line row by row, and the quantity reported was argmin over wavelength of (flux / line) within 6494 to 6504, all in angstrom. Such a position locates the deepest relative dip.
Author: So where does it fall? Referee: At 6494.58 angstrom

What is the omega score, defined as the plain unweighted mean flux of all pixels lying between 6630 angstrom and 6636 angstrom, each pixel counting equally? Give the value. 16.9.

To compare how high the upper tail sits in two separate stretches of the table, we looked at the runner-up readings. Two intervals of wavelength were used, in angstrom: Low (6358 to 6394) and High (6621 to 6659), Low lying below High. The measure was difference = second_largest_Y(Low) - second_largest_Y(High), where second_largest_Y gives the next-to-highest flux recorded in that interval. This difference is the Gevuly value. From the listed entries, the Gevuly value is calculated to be 0.7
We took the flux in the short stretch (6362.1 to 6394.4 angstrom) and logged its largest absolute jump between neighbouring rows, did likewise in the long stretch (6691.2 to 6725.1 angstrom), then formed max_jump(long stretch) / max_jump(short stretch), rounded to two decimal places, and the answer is 0.87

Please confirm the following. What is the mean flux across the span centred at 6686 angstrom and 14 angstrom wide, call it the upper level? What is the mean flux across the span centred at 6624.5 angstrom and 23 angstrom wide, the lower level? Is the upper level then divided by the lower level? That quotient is 0.98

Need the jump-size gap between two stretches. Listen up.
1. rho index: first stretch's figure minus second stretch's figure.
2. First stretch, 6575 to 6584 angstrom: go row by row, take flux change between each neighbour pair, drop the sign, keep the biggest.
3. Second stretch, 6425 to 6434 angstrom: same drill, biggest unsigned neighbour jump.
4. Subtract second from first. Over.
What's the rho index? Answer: 0.34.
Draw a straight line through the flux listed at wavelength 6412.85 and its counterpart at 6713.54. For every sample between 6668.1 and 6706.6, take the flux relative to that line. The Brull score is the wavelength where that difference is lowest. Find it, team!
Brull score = 6704.27 angstrom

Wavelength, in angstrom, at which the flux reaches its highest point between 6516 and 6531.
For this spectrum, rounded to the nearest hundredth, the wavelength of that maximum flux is 6530.57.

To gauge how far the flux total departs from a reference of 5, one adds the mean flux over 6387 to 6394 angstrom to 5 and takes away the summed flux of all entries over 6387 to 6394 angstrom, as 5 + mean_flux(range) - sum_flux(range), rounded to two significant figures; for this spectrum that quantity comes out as -73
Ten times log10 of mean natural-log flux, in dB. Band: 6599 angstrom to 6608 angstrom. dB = 4.63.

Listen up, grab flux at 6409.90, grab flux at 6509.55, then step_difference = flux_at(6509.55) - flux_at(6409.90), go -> 0.4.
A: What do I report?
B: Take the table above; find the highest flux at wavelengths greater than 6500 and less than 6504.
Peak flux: 21.02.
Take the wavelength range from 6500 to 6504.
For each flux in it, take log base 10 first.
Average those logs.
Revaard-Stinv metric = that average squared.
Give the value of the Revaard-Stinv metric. 1.74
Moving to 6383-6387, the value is 1.63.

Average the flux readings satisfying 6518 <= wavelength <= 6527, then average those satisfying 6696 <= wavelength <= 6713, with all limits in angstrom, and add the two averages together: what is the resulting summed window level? 37.0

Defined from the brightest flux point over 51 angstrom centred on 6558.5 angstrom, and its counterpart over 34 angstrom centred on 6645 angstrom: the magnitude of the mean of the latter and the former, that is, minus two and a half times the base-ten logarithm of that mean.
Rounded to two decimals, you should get -3.23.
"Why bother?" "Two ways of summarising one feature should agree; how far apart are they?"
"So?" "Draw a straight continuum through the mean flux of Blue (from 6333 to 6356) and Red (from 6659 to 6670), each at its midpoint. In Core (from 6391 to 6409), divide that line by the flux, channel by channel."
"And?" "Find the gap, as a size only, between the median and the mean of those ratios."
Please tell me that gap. 0.0012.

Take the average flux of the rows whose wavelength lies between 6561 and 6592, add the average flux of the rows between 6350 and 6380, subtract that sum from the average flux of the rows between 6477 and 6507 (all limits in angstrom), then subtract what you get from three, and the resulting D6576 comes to 20.1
